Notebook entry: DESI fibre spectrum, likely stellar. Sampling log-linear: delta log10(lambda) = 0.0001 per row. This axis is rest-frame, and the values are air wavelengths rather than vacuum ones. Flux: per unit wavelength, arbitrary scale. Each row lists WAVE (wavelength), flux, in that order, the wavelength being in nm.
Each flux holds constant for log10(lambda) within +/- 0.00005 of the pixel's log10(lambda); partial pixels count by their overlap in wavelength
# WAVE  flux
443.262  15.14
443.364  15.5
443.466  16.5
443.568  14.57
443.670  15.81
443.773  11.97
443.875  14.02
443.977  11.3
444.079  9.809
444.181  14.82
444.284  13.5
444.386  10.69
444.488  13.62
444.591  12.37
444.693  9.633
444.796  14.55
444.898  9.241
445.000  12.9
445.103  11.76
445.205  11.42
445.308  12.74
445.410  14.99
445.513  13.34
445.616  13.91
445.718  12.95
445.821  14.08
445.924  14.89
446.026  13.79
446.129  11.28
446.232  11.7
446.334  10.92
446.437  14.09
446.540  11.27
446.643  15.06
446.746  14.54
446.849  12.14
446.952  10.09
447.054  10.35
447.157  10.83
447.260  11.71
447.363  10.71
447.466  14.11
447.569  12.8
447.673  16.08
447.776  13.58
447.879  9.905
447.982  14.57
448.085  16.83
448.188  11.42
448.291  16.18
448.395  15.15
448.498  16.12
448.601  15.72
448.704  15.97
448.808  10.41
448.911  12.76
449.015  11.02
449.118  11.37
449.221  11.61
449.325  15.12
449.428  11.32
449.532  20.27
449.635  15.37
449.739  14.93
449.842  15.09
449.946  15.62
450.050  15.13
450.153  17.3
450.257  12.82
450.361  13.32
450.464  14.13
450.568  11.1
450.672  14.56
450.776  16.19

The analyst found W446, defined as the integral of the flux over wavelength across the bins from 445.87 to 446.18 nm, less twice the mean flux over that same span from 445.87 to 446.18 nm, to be -22.5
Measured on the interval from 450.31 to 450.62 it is -21.7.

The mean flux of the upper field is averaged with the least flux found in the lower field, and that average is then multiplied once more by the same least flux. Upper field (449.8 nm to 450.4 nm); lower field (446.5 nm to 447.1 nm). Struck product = 126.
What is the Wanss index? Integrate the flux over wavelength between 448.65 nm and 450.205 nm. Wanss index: 22.1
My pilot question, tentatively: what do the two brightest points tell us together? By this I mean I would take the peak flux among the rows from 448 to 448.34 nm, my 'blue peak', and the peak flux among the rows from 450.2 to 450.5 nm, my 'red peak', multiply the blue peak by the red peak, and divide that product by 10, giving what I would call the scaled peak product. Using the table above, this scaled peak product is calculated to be 23.8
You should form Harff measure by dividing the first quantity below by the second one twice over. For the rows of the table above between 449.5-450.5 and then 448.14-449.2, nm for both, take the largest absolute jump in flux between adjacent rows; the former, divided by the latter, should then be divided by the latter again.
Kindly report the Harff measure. 0.16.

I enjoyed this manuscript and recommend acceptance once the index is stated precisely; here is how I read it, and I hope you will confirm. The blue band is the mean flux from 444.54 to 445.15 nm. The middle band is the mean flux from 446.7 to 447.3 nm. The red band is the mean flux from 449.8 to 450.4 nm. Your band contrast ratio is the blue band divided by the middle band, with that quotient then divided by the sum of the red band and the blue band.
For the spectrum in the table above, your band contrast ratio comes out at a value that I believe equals 0.0380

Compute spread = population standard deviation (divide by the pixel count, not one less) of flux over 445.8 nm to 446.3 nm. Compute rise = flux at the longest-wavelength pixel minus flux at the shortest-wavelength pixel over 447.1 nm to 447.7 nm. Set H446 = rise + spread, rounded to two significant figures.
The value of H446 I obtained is 6.7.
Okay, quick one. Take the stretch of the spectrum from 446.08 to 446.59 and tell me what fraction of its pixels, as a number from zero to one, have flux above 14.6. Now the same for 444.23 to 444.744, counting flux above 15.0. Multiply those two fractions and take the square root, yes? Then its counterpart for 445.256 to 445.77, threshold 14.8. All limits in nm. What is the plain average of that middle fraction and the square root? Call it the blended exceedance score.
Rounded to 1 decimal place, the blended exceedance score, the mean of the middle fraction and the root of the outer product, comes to 0.1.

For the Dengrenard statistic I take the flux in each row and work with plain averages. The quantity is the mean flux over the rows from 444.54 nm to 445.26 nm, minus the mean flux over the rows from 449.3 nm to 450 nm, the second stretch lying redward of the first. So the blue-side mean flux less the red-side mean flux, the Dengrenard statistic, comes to -3.7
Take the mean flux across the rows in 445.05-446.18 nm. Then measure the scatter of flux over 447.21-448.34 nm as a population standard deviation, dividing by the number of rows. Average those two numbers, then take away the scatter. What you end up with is 5.48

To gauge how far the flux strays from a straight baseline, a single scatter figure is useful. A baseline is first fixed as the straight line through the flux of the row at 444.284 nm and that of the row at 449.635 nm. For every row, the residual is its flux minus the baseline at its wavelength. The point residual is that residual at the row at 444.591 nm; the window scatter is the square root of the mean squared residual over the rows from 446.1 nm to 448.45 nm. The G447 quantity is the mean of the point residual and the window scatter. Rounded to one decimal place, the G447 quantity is 0.7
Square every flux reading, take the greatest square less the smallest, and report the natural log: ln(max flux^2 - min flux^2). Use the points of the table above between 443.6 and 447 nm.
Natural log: 5.10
